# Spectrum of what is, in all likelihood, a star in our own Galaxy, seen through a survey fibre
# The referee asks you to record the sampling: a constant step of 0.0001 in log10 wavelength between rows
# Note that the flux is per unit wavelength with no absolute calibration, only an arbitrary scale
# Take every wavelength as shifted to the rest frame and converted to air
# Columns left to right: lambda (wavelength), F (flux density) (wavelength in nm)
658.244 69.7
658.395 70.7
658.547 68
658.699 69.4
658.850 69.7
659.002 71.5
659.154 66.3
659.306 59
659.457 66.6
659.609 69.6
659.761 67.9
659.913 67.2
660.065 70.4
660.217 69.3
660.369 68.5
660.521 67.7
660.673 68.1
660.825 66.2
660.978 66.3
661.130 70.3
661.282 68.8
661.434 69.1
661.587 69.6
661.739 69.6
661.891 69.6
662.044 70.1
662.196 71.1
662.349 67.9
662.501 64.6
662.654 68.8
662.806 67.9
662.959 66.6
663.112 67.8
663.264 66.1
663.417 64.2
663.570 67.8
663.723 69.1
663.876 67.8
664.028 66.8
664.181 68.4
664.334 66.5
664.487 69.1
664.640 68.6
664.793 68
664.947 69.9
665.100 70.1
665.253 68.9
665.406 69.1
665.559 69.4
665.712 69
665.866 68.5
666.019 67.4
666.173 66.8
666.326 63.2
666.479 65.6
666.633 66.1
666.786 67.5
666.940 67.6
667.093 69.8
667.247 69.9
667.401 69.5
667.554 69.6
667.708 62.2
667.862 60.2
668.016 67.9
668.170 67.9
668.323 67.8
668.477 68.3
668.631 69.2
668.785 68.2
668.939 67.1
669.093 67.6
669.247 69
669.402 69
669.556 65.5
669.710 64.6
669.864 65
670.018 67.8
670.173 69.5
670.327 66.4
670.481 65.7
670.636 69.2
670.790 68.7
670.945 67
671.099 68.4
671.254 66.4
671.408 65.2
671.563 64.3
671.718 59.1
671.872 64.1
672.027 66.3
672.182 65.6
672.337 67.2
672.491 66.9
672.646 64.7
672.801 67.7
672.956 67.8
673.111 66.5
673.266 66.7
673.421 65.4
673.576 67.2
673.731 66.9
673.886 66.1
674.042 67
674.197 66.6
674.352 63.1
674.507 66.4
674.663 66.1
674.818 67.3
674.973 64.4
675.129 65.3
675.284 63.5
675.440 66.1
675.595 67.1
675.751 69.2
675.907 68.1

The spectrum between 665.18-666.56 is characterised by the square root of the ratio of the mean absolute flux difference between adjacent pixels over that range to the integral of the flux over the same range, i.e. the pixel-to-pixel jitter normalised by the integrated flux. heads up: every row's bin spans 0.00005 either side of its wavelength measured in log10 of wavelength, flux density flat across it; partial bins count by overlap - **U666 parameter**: 0.110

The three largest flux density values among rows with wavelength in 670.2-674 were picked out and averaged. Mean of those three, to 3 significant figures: 68.8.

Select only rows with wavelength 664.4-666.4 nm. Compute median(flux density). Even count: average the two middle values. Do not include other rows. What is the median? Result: 68.9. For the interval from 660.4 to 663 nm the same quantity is 68.8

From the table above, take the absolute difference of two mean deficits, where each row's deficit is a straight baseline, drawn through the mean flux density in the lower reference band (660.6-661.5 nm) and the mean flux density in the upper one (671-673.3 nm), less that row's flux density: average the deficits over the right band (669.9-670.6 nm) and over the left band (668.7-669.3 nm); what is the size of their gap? 0.4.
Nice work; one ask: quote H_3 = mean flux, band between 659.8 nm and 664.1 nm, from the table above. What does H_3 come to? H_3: 68.1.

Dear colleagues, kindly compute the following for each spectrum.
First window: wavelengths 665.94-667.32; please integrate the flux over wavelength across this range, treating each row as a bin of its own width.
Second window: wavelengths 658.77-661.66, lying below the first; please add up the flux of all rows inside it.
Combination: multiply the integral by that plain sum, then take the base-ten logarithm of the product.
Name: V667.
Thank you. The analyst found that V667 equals 5.1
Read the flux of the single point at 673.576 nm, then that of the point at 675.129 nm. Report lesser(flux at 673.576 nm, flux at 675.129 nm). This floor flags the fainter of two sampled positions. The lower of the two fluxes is 65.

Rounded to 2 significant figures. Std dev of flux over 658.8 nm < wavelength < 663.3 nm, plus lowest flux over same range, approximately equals 61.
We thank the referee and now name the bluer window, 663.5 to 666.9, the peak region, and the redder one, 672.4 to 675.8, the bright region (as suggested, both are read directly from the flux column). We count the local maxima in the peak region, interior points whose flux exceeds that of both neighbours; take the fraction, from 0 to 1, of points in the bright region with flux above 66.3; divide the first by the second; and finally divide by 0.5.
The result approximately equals 16.9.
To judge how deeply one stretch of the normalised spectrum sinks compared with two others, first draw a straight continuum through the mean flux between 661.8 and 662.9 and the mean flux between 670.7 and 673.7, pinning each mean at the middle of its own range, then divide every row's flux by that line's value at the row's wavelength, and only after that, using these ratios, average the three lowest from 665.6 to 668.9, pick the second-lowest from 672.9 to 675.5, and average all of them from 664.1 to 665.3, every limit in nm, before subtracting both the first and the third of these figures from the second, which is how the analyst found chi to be -0.96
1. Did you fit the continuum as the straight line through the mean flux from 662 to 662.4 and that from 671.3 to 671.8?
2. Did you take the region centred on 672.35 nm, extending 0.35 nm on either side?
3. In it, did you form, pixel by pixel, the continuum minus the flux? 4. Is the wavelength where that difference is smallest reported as 672.337 nm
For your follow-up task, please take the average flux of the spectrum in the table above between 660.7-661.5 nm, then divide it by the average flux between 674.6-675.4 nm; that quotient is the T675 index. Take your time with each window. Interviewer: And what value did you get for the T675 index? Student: 1.04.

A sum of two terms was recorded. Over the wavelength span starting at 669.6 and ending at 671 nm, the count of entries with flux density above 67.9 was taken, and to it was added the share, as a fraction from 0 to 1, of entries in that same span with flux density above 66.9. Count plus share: 3.6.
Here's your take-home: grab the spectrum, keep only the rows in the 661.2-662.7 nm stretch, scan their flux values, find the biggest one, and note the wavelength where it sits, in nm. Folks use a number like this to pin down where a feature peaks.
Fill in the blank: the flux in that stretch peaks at 662.196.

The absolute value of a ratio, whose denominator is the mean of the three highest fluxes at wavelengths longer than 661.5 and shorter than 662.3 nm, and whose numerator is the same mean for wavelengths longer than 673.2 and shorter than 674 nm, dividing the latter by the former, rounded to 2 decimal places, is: 0.95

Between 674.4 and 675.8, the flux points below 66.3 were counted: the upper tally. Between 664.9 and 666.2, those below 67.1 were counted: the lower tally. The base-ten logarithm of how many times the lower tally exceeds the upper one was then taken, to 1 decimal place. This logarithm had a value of -0.7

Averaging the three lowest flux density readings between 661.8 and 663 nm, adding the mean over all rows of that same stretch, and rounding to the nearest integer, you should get 135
